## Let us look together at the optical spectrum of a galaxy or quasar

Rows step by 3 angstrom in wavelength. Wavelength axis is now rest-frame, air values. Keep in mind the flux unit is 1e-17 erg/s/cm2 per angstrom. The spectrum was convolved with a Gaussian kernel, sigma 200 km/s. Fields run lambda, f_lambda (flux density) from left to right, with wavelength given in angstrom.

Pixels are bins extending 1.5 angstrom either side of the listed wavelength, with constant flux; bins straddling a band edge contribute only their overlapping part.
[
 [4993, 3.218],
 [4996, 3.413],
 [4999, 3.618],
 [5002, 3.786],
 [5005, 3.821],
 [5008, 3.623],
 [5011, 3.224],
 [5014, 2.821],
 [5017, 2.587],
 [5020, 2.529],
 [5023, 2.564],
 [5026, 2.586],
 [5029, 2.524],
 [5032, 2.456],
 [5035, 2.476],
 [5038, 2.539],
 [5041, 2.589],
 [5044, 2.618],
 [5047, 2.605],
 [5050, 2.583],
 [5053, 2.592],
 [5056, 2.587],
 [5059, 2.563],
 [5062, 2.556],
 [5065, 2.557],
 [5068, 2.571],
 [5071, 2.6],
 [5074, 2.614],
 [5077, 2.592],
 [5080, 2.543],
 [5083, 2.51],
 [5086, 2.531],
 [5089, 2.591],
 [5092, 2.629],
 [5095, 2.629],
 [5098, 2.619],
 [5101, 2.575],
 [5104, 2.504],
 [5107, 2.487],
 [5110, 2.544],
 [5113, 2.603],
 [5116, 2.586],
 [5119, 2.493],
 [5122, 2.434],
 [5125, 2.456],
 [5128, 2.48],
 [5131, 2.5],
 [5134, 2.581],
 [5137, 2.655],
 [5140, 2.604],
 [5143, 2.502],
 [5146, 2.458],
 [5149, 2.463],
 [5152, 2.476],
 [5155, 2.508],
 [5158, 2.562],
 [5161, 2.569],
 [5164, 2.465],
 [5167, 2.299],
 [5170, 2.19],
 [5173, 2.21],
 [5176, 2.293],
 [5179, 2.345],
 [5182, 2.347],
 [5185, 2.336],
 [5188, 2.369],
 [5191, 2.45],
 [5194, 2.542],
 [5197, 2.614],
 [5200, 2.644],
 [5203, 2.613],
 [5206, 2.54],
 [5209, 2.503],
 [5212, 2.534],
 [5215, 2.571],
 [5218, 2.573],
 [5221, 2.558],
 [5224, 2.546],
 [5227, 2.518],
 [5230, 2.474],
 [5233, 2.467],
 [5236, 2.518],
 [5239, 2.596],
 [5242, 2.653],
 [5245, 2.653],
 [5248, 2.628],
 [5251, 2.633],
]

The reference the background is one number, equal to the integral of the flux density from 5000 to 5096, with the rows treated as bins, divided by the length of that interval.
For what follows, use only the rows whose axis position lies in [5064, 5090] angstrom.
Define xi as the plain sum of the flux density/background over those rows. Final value 8.5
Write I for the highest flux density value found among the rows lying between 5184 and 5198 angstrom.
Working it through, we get 2.614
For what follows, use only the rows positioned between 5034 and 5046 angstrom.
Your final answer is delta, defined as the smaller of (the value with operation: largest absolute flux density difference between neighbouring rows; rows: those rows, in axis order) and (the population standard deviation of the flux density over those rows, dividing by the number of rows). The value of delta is 0.054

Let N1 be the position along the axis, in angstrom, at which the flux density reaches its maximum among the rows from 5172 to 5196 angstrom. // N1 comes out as 5194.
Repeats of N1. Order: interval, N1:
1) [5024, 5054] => 5044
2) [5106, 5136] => 5113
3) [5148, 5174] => 5161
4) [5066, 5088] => 5074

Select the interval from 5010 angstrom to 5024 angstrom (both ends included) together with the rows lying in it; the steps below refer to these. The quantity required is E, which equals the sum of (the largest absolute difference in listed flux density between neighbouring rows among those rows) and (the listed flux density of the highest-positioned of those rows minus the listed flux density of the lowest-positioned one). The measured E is -0.26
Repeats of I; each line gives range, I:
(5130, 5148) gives 2.655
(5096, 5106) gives 2.619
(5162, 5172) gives 2.465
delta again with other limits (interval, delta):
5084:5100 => 0.037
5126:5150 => 0.069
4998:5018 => 0.403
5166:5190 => 0.062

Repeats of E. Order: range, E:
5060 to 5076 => 0.09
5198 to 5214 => -0.04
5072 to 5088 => -0.03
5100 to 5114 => 0.10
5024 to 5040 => 0.02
